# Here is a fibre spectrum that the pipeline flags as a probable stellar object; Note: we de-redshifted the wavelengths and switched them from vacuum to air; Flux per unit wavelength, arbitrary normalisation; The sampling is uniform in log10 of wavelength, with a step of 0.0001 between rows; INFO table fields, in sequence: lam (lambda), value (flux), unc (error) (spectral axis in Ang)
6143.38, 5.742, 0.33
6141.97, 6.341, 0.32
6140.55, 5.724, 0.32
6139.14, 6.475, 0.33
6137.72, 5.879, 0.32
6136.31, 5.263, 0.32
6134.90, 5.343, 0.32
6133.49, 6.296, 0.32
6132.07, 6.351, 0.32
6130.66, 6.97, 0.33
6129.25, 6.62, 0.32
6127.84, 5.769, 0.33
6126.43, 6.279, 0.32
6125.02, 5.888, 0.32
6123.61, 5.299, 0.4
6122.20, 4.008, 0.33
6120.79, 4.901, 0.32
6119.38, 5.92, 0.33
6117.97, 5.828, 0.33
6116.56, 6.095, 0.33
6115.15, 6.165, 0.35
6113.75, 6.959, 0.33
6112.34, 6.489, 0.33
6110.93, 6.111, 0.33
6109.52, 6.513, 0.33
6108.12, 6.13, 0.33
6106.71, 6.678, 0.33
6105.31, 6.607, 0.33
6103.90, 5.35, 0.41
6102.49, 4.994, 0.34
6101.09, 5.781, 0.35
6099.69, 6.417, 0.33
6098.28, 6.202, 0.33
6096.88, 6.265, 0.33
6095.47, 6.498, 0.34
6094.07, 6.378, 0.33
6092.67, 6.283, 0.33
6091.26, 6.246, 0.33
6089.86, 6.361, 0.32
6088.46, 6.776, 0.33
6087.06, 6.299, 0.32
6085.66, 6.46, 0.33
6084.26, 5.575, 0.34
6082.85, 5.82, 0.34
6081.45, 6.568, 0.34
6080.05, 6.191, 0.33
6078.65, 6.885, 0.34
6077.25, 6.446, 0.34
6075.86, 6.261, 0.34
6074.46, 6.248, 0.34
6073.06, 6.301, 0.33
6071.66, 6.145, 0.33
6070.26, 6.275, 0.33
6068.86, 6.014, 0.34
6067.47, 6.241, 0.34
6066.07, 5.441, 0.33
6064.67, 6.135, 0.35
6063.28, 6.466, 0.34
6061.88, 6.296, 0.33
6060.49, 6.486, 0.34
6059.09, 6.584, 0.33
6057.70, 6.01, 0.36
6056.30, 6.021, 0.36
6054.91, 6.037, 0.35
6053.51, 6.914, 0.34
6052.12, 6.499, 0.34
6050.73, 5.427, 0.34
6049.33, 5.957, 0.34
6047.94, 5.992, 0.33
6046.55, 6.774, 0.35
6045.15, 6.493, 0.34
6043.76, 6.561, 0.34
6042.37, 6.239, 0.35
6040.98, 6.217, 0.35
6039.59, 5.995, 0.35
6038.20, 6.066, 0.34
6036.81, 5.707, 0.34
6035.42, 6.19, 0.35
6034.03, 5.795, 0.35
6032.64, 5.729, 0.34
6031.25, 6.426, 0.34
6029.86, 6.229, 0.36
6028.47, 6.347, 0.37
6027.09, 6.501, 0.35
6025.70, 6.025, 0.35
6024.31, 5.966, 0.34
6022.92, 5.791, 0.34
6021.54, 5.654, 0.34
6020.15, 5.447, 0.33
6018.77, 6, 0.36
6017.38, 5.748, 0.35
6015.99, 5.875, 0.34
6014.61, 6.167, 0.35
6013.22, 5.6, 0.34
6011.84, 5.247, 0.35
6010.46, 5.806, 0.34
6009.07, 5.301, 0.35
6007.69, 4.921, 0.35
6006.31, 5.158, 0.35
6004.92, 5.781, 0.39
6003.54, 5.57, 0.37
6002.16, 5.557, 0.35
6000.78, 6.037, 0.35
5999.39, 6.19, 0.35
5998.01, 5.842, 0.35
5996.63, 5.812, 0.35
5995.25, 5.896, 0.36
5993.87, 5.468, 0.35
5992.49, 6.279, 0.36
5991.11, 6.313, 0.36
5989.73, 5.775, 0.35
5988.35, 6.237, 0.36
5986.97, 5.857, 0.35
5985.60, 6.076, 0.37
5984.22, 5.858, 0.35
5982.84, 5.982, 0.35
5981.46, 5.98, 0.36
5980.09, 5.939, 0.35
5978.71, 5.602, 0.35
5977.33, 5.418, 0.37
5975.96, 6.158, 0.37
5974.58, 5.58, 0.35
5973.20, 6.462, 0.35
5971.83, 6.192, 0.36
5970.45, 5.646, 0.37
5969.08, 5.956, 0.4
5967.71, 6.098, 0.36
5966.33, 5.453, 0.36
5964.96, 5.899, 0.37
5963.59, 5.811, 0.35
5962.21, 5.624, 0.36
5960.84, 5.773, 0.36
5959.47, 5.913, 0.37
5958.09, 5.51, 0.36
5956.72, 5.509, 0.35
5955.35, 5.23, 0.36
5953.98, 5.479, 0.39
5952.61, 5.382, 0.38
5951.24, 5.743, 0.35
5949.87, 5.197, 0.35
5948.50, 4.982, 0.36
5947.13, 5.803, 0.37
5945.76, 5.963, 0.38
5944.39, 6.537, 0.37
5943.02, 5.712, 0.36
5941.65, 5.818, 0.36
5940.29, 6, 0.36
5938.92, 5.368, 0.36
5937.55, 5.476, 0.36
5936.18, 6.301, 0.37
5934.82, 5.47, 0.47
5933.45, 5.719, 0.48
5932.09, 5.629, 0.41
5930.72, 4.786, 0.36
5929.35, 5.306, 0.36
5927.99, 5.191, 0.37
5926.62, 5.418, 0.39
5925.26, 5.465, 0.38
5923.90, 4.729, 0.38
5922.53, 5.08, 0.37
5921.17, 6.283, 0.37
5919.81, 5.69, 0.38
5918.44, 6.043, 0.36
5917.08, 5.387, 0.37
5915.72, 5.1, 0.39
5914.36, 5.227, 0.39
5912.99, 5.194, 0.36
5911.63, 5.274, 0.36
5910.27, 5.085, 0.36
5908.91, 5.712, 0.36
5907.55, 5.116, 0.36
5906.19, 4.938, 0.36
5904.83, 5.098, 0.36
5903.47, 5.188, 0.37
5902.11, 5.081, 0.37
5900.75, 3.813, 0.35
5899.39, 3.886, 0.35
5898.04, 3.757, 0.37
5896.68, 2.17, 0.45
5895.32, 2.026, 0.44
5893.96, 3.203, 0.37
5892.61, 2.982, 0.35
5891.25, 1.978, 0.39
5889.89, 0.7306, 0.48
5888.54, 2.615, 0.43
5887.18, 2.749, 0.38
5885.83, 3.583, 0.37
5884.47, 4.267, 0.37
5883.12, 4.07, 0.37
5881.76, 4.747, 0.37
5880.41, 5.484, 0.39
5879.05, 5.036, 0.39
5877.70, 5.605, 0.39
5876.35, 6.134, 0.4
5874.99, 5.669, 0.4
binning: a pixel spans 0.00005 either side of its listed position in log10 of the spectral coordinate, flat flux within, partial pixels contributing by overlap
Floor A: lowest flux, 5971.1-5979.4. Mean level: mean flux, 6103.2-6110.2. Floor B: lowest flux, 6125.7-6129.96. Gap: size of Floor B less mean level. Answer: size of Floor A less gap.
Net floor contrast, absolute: 4.93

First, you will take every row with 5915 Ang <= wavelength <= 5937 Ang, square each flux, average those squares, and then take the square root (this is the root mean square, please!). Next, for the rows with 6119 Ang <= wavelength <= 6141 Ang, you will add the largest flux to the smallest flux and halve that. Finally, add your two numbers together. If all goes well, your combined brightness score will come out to 11.0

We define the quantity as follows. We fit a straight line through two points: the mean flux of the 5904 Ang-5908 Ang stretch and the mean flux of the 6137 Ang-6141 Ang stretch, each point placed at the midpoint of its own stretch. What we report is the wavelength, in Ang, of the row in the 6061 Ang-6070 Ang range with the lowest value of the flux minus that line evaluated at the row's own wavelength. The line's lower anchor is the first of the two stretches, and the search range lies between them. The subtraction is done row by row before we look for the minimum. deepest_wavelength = 6066.07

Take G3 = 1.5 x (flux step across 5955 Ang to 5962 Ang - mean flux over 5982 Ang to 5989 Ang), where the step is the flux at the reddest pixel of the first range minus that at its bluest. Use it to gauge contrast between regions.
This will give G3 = -8.19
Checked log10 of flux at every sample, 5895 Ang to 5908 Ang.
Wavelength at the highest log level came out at 5903.47 Ang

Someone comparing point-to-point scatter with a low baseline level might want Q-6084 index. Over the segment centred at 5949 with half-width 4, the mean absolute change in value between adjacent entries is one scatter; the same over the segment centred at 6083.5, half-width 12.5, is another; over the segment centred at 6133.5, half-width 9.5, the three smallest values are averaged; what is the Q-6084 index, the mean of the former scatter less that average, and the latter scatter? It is -2.36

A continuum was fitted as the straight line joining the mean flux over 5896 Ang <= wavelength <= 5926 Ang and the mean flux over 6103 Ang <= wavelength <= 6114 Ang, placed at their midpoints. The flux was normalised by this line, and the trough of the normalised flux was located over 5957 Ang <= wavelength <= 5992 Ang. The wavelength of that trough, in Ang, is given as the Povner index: 5977.33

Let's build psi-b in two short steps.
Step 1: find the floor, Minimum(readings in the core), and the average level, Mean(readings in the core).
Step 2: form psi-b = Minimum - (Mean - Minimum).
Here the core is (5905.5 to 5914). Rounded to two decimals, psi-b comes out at 4.66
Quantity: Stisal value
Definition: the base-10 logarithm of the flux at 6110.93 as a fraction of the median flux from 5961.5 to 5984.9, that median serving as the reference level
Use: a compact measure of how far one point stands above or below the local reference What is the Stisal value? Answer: 0.02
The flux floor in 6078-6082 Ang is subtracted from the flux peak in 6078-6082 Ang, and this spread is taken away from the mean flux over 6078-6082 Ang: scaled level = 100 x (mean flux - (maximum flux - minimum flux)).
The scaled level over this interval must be 585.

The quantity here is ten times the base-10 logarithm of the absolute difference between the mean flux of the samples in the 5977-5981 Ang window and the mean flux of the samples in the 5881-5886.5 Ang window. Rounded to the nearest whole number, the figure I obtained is 2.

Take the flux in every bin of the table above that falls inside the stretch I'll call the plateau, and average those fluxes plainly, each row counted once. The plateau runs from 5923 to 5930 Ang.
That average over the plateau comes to 5.22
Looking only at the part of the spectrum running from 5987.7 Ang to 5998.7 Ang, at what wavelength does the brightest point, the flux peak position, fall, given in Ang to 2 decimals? 5991.11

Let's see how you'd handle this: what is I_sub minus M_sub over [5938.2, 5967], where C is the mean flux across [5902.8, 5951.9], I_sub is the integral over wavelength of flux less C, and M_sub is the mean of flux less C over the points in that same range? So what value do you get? 5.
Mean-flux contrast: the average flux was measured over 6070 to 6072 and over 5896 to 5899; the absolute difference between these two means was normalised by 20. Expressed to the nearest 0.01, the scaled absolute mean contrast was 0.16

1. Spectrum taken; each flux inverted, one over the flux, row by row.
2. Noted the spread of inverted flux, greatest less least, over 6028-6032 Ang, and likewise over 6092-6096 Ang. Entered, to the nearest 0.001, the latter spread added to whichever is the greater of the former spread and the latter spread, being 0.011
